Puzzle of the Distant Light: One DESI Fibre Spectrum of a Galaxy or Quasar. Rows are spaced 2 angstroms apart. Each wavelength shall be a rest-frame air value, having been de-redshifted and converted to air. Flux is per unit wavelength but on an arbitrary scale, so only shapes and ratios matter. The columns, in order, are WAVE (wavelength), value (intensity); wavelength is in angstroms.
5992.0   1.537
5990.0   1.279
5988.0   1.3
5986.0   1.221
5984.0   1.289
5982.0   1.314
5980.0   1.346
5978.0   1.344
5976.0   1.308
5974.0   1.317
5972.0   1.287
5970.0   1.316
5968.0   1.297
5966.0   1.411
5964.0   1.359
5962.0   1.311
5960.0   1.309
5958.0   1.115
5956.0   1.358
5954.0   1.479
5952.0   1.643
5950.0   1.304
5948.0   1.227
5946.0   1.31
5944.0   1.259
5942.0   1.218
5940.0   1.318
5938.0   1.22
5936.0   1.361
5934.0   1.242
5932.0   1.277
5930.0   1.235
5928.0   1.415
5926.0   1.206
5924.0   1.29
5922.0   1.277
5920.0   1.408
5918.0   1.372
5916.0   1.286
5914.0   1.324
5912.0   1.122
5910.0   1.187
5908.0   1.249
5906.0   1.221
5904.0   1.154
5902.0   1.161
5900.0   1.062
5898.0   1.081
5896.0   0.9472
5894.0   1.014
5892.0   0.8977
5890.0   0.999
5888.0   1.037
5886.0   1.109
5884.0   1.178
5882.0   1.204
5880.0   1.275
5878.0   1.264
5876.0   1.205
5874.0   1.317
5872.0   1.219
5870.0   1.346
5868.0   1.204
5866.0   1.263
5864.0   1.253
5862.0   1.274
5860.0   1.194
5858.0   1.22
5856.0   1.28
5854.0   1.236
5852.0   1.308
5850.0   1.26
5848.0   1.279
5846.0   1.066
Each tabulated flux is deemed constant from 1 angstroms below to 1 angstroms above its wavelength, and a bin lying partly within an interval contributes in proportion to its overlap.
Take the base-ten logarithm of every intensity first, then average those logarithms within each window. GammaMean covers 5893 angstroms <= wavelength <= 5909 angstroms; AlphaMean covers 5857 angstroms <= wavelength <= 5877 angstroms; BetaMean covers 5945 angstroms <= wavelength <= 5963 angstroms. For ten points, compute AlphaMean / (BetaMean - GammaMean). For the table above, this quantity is 1.2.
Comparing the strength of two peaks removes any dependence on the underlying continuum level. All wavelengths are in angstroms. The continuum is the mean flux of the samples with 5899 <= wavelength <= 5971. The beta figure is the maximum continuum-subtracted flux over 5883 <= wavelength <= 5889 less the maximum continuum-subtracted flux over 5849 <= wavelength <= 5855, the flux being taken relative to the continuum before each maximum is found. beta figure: -0.13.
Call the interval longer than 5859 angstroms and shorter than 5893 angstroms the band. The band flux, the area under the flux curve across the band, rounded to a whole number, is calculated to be 40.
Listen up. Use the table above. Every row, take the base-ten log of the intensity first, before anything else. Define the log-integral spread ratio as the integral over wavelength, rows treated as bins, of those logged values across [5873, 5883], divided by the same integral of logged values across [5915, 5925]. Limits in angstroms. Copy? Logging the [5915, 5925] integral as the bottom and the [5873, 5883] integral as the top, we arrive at 0.80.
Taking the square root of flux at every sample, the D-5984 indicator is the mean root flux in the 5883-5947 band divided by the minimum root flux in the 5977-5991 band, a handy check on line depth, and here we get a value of 0.99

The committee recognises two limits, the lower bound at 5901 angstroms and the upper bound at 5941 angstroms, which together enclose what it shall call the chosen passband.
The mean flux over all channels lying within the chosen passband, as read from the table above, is 1.27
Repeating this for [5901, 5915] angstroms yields 1.20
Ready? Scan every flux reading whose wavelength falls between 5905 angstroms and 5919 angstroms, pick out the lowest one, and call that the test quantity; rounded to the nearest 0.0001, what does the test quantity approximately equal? 1.1220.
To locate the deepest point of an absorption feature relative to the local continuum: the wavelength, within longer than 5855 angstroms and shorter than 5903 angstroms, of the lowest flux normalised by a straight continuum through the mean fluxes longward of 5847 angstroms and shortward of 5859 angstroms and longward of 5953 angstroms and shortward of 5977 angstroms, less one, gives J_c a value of 5892.0 angstroms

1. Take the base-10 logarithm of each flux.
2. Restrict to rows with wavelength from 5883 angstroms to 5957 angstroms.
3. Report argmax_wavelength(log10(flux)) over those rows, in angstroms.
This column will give 5952.0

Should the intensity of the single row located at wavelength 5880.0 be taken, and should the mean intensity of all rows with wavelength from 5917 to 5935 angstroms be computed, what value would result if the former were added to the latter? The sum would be 2.58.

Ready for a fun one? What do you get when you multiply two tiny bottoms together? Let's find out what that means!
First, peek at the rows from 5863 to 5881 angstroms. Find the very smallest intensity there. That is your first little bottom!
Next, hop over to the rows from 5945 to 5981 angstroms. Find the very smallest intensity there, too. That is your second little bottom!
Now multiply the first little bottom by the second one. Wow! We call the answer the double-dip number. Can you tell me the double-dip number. 1.34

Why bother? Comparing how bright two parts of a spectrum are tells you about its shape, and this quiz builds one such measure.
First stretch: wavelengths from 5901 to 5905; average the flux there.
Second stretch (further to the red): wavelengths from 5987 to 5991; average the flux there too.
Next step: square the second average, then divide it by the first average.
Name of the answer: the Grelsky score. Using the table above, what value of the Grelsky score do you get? 1.44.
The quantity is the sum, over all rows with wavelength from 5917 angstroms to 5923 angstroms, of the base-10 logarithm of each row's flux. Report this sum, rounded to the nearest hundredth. 0.39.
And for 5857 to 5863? 0.27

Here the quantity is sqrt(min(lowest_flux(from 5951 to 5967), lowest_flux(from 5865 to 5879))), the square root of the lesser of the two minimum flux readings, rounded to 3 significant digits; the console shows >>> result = 1.06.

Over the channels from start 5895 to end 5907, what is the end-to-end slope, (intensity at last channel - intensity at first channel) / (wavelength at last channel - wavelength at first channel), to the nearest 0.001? 0.027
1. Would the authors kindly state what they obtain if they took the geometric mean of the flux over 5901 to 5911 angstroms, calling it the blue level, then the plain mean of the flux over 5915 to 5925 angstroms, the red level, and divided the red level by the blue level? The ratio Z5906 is 1.11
